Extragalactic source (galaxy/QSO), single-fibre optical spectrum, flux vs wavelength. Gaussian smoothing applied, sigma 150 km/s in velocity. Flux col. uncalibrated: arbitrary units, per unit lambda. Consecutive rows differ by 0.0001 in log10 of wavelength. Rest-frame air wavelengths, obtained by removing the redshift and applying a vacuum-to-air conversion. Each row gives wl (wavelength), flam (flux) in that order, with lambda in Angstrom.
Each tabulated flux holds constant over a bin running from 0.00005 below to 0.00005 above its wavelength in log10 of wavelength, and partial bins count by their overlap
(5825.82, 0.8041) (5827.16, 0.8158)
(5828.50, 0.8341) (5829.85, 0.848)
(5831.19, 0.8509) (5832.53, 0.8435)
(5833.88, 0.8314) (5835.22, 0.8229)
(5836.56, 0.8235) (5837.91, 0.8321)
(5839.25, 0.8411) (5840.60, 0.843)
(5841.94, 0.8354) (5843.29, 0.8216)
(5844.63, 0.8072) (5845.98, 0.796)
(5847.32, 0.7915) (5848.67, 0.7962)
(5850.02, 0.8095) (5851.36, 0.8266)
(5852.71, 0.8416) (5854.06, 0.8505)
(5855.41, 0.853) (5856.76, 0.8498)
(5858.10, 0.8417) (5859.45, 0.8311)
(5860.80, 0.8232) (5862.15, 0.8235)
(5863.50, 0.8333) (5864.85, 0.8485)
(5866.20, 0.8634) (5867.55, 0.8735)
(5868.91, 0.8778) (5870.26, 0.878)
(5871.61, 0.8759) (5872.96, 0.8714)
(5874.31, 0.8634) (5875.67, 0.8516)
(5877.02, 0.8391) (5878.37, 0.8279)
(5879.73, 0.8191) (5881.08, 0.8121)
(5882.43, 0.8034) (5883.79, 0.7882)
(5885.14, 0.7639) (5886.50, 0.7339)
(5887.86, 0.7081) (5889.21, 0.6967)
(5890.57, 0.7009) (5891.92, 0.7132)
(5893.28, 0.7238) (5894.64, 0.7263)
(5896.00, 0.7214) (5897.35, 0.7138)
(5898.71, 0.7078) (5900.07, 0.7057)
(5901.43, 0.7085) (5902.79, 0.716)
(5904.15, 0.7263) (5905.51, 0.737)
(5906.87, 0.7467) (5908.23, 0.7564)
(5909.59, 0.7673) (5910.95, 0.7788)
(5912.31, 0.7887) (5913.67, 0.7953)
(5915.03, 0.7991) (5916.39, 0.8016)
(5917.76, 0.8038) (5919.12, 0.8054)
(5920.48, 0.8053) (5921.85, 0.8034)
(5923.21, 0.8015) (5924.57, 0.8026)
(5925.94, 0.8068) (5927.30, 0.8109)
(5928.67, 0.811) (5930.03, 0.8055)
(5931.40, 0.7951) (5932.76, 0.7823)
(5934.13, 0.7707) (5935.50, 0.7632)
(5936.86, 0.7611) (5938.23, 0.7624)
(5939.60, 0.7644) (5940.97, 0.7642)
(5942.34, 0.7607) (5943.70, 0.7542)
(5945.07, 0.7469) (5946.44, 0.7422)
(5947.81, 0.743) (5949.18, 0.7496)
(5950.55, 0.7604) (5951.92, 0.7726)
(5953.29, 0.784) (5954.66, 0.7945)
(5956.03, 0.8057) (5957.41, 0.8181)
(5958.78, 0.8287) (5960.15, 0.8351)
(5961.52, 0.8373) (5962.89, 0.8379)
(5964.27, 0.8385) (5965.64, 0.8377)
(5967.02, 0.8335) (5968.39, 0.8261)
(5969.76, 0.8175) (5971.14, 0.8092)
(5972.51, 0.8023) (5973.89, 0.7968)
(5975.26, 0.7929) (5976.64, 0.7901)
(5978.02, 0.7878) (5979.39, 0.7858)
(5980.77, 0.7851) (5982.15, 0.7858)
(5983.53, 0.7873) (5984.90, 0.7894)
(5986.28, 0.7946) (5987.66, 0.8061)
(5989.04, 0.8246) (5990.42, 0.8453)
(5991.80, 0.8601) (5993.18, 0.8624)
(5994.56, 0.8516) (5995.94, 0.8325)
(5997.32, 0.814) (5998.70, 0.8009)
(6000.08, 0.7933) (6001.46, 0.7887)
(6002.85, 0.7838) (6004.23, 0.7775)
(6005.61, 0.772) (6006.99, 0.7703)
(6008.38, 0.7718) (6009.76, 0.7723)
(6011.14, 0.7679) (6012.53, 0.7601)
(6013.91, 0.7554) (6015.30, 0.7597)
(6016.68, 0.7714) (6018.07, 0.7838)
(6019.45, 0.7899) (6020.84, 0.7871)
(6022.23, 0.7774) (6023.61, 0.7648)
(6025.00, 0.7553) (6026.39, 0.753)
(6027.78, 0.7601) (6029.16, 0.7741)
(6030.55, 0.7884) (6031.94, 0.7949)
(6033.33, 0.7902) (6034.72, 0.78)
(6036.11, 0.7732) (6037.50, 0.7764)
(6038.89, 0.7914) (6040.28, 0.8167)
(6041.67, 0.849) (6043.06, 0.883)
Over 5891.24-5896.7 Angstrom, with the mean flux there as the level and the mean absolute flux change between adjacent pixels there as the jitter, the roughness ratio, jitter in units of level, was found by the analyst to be 0.008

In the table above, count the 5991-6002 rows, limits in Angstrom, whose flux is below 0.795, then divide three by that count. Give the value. 1.5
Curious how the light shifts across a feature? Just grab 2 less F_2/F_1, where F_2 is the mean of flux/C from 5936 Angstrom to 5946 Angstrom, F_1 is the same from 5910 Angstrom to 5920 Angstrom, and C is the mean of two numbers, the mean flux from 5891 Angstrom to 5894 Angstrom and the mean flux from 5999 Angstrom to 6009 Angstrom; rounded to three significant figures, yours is 1.05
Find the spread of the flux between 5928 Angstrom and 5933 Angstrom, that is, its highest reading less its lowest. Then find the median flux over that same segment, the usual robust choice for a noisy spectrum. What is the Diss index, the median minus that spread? 0.772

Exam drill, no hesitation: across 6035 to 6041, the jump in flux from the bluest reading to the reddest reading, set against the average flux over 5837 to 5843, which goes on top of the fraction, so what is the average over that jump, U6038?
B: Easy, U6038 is 19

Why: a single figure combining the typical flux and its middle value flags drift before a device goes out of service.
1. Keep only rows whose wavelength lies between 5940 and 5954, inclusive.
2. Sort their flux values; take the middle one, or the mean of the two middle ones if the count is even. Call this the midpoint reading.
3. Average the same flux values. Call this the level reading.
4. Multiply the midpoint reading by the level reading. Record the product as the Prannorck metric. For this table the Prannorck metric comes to 0.574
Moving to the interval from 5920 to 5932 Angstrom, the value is 0.648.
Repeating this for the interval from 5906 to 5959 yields 0.613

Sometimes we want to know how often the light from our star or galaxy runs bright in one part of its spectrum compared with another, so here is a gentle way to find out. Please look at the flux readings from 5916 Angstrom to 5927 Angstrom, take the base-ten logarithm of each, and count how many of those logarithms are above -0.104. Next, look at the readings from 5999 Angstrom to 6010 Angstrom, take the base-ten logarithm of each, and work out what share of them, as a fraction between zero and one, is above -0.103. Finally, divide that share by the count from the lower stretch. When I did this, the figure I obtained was 0.02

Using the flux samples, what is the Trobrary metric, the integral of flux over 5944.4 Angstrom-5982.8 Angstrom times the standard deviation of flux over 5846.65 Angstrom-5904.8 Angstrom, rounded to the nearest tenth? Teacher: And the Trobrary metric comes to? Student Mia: 1.9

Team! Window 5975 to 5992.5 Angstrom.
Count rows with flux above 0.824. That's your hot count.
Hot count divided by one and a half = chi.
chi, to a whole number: 2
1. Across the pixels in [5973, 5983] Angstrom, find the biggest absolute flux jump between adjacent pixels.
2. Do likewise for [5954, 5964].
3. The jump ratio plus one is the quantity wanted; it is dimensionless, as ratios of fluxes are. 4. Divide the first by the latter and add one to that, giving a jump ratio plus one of 1.3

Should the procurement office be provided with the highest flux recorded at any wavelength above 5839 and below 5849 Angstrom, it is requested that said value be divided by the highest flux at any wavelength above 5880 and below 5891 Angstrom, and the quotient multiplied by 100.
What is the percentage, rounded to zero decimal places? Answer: 104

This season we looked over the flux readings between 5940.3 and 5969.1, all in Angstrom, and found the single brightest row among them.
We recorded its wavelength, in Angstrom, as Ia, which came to 5964.27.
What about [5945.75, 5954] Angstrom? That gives 5953.29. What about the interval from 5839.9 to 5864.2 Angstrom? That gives 5855.41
